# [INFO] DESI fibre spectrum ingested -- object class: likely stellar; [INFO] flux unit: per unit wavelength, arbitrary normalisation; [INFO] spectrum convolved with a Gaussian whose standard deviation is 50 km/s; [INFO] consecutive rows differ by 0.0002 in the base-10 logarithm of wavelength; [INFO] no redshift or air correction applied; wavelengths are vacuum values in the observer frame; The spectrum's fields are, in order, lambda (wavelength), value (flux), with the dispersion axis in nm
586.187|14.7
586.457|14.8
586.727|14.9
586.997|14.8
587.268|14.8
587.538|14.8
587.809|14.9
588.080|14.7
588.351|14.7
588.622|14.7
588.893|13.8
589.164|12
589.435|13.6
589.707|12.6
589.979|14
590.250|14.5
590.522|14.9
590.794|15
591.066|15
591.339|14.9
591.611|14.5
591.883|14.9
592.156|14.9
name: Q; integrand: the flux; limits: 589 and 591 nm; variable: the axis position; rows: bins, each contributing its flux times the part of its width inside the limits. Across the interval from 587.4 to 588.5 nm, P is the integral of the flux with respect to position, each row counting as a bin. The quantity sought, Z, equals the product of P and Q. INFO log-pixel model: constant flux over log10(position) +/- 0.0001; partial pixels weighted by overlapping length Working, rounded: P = 16.2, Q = 27.7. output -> 450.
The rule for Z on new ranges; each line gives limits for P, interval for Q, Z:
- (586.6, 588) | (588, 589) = 301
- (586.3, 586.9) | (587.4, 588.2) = 106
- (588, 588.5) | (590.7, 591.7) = 109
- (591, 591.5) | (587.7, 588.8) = 121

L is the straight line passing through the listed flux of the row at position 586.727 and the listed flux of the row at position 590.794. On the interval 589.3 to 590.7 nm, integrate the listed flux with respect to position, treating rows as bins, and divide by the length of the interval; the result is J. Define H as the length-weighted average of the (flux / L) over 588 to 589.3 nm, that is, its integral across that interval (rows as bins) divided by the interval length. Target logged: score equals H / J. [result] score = 0.067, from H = 0.934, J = 14.0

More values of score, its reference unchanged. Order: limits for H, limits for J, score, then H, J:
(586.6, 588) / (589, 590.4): 0.074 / 0.994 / 13.4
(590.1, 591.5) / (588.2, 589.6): 0.072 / 0.990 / 13.7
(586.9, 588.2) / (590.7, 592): 0.067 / 0.991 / 14.9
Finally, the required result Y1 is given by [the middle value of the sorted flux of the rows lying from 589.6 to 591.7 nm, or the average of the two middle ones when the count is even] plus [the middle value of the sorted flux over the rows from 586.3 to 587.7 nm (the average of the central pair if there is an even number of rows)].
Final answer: 29.5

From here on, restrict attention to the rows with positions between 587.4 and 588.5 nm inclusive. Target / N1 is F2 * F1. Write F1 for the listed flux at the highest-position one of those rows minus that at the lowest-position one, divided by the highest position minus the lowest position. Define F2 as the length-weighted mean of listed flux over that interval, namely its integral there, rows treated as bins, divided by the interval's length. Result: -2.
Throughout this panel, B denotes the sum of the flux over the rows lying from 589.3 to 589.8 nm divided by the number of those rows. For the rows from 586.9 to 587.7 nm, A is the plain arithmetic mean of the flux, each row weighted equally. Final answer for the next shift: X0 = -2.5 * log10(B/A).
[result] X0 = 0.13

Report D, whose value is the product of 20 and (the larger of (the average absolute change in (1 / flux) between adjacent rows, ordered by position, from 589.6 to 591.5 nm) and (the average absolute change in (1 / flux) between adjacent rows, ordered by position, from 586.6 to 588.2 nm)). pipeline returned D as 0.04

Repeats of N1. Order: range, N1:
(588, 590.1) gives -5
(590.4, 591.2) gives 3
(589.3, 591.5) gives 10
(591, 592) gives -2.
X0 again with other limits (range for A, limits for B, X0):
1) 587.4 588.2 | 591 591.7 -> 0.00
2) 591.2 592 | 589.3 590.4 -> 0.08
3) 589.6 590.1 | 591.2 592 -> -0.11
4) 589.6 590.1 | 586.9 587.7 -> -0.12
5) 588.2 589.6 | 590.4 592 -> -0.08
